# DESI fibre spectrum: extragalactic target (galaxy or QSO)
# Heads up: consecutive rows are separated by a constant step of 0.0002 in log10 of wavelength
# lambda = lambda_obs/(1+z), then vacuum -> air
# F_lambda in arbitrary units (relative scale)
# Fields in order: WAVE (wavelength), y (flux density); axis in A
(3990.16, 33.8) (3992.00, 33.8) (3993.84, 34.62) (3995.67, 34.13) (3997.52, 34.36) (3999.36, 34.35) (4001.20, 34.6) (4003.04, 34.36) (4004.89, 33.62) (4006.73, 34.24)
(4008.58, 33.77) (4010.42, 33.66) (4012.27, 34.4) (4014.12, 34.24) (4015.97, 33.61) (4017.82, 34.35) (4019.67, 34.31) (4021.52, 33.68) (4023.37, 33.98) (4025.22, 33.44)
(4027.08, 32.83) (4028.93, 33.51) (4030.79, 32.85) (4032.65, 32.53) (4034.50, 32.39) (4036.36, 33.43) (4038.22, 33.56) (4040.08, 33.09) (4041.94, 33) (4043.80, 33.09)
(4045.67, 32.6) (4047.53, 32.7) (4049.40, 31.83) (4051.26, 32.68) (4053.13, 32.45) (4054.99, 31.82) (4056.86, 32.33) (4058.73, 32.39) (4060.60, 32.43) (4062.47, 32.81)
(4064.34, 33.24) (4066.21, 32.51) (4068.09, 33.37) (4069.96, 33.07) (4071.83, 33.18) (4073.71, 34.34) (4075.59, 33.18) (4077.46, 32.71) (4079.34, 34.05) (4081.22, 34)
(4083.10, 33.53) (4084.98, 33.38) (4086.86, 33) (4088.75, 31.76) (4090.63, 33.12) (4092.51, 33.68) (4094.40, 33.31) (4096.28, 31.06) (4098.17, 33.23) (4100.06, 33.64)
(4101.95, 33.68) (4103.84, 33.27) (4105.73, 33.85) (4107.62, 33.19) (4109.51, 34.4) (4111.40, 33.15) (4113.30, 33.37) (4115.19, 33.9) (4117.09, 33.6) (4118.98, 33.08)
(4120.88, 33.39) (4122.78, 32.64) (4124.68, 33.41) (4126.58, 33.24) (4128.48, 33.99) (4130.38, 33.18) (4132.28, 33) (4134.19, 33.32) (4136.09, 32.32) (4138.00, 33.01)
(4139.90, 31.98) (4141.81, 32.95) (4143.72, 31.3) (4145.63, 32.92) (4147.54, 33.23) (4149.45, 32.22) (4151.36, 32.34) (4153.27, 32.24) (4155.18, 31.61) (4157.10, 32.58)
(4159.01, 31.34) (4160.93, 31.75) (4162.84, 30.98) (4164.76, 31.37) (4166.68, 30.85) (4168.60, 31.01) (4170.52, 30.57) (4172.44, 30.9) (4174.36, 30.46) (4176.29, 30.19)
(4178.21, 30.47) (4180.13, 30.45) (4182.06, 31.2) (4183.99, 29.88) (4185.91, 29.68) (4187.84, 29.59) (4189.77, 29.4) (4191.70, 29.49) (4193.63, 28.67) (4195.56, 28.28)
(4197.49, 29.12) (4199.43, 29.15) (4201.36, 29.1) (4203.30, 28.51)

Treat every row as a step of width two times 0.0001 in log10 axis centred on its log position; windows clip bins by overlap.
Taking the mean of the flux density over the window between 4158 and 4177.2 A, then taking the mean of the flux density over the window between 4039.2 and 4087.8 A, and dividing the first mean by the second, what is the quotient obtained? 0.939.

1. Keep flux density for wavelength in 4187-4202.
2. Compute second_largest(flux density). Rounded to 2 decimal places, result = 29.49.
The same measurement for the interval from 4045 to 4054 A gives 32.68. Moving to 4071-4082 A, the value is 34.05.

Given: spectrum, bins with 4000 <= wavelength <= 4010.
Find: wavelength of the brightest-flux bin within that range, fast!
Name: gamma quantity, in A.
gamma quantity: 4001.20 A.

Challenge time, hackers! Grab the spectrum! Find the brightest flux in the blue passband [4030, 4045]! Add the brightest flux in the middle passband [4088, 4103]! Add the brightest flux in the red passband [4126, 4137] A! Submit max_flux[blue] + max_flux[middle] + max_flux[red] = 101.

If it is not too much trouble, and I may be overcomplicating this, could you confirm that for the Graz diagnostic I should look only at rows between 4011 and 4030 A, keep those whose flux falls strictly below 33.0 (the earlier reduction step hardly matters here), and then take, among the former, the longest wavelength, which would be 4027.08 A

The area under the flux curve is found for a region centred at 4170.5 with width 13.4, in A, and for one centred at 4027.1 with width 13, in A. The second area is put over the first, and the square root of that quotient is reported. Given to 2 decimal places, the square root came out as 1.02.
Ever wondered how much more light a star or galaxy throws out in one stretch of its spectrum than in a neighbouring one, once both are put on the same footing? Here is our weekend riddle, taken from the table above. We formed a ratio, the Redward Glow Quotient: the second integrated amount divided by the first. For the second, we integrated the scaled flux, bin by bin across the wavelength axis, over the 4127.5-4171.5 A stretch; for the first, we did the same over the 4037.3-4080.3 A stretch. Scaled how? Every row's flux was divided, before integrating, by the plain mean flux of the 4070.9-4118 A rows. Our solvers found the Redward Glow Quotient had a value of 1.00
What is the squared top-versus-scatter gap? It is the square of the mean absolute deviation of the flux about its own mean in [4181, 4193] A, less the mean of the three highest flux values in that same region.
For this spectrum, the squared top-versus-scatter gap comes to 889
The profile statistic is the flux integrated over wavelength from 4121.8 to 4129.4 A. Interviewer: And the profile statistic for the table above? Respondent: 253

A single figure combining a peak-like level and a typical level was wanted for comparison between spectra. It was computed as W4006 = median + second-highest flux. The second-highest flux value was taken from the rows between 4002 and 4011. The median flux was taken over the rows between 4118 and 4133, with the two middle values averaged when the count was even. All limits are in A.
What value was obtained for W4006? 67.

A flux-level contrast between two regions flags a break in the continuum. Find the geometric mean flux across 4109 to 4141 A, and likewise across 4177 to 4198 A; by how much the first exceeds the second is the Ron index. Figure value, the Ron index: 3.6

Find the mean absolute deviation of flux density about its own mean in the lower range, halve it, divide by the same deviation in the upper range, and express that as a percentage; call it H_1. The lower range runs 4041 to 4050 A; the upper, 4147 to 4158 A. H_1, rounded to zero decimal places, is 48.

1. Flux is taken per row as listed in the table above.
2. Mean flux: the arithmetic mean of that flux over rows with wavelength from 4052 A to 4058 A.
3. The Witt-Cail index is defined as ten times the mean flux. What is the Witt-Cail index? 322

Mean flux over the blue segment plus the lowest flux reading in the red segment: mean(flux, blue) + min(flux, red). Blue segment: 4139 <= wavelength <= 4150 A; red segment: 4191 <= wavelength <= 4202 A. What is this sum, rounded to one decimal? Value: 60.7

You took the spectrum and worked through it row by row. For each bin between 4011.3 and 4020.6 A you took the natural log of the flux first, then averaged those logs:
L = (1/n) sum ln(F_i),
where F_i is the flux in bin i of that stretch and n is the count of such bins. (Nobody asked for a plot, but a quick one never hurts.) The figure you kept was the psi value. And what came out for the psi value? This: 3.53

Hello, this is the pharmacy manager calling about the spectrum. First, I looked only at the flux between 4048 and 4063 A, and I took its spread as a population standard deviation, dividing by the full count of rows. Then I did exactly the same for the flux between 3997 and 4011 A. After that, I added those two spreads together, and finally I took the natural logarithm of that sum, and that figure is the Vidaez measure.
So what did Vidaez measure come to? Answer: -0.4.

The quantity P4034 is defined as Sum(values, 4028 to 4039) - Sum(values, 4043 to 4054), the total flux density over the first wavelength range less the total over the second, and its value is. 2.9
